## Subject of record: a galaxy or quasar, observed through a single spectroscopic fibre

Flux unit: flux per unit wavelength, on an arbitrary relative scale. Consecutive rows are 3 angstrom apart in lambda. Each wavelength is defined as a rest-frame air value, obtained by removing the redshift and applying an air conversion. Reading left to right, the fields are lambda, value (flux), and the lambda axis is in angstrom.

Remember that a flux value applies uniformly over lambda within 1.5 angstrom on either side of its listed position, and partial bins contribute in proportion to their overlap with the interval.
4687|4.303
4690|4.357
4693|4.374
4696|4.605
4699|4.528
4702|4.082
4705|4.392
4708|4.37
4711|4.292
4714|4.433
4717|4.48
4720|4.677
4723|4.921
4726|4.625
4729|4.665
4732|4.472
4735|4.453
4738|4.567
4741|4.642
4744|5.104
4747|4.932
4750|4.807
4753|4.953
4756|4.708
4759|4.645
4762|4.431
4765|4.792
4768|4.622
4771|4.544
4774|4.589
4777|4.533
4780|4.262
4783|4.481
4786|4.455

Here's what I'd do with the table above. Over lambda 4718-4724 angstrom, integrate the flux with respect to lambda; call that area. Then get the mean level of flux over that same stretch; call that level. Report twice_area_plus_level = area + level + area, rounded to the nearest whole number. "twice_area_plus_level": 62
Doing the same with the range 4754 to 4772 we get 171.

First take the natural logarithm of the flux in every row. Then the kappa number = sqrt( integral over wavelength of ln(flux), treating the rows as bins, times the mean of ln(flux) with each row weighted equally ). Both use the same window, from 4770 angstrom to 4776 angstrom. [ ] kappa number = 3.72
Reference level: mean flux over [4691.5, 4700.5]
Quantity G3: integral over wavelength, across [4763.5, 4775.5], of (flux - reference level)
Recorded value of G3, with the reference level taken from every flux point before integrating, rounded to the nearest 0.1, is 1.6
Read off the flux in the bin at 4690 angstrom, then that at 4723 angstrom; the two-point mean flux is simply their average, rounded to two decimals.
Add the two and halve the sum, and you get 4.64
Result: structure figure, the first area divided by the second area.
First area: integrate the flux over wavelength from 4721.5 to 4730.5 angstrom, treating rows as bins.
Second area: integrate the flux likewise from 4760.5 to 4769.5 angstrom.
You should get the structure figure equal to 1.03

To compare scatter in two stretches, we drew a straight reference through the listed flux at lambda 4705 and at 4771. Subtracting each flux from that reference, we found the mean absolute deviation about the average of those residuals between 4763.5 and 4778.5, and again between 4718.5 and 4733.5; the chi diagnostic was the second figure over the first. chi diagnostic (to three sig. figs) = 1.36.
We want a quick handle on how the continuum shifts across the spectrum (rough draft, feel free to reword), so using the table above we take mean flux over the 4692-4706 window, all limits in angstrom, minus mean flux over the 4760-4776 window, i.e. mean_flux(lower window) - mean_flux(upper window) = -0.20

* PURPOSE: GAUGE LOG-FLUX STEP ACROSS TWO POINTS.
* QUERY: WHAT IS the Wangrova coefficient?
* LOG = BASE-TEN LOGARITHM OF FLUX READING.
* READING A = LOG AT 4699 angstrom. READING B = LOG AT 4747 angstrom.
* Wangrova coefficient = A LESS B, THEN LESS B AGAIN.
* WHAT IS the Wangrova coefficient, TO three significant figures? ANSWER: -0.730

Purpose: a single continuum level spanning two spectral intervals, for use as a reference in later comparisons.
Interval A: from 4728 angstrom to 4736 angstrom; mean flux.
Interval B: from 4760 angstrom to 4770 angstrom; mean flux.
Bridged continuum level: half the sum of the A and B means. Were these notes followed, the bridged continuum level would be 4.57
